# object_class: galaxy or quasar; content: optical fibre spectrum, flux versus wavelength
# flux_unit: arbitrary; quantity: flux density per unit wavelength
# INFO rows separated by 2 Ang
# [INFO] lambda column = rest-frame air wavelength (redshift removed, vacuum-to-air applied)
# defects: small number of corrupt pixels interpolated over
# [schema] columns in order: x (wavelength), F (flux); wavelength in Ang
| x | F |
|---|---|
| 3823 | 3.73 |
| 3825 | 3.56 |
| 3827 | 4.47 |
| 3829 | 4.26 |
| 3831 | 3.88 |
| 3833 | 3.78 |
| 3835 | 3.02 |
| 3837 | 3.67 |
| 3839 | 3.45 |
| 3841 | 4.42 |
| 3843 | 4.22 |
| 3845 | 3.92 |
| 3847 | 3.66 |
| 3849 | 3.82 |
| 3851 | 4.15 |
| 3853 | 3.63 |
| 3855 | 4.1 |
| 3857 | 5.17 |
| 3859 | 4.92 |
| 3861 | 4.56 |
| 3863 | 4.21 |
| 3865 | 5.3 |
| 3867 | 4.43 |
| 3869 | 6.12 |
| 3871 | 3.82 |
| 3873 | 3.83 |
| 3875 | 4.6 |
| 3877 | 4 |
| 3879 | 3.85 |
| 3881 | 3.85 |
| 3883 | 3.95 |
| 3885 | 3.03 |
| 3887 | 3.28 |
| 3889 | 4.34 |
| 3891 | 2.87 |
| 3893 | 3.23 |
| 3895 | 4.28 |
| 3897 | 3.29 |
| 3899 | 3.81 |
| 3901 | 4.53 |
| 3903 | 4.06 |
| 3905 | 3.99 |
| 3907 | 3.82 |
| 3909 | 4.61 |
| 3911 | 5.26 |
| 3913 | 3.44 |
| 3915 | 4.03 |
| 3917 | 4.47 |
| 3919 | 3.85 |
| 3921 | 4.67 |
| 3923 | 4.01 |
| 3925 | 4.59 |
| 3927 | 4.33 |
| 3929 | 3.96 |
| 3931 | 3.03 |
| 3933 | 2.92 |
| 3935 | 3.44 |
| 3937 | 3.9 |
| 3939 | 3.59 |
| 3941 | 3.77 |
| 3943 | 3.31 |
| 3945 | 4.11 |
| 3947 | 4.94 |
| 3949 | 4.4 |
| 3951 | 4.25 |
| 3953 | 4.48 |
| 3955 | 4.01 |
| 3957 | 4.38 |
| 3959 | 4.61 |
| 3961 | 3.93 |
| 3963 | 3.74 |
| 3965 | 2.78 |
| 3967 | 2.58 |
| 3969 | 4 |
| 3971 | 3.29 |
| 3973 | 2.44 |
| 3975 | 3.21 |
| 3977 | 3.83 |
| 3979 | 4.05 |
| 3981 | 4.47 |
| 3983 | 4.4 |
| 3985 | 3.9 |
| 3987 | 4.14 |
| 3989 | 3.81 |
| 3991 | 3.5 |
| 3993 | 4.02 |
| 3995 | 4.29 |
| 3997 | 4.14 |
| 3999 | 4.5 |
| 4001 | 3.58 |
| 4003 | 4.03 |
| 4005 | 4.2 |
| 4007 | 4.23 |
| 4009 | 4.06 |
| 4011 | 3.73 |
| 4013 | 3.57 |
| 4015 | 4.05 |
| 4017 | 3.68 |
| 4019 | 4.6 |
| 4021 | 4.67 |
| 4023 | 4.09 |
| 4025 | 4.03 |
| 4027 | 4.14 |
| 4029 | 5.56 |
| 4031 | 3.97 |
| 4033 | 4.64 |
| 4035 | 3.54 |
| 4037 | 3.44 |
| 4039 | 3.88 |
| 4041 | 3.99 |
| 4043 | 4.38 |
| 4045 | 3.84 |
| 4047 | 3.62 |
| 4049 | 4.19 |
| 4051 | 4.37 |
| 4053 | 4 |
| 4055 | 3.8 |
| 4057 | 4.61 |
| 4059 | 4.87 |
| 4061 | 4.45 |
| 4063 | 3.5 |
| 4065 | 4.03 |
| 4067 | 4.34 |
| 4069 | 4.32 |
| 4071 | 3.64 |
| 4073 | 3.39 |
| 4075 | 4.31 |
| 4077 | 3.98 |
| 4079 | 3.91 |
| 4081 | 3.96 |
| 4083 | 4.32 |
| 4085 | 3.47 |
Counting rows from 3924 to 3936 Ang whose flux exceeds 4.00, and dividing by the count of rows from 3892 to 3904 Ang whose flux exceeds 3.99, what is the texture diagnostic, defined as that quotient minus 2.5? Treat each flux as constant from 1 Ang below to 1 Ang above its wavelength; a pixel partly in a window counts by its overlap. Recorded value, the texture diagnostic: -1.83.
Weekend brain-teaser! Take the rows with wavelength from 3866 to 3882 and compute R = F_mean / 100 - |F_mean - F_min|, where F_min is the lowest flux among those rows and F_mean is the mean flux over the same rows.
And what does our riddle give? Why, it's -0.4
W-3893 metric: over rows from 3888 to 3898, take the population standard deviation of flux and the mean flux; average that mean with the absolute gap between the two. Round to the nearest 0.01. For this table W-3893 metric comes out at 3.30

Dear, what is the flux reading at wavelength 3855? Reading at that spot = 4.1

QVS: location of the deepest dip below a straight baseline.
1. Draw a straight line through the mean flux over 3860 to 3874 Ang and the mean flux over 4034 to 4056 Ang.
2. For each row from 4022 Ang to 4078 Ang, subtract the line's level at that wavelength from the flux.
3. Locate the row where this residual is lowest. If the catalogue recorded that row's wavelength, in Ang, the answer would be 4037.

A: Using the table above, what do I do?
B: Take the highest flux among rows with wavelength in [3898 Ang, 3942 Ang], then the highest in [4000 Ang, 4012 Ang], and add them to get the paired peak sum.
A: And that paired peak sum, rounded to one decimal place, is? 9.5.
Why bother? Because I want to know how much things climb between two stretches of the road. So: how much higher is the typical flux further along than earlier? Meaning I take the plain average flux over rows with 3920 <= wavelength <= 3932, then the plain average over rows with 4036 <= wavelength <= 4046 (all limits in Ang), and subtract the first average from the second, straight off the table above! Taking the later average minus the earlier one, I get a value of -0.2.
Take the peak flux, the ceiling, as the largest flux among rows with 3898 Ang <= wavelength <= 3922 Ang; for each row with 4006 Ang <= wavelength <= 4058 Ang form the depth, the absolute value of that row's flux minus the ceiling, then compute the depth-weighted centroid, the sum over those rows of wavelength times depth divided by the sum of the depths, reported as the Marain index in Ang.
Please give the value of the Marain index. 4031.9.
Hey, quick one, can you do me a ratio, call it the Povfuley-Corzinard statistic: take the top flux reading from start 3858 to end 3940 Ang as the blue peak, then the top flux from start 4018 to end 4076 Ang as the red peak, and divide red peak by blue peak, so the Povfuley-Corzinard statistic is 0.91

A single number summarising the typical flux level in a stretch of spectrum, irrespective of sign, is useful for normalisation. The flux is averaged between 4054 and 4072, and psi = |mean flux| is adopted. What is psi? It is 4.17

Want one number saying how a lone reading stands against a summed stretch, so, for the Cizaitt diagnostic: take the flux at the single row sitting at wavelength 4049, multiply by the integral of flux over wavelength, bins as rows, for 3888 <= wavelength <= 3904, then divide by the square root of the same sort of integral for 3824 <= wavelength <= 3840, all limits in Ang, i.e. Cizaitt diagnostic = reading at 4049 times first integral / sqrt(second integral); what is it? 33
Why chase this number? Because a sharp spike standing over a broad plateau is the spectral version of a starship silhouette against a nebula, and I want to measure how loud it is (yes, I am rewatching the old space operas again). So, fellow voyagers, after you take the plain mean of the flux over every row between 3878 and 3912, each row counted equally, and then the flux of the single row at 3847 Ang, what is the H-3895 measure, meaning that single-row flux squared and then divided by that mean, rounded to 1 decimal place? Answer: 3.4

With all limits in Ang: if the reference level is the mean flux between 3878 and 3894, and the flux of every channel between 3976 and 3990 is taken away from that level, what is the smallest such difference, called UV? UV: -0.92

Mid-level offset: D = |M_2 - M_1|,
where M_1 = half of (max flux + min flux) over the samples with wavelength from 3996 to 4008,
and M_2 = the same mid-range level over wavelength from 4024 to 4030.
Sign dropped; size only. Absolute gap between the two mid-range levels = 0.8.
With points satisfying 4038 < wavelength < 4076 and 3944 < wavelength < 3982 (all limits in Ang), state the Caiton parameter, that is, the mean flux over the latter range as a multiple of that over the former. 0.95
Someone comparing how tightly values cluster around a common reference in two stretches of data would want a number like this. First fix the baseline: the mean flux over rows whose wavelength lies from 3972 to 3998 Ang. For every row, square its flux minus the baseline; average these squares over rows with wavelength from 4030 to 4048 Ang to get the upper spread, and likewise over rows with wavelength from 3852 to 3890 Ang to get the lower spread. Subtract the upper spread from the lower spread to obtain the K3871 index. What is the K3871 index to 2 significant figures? 0.54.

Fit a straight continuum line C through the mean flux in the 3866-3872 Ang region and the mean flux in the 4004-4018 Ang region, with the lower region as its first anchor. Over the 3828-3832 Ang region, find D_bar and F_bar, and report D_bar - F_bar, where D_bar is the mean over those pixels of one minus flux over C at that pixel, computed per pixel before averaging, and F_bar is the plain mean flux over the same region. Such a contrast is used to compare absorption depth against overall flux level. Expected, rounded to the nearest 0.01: -3.88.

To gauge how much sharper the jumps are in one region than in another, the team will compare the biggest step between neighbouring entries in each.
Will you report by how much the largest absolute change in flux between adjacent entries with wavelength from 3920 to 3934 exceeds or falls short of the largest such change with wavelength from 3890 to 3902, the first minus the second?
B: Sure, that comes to -0.12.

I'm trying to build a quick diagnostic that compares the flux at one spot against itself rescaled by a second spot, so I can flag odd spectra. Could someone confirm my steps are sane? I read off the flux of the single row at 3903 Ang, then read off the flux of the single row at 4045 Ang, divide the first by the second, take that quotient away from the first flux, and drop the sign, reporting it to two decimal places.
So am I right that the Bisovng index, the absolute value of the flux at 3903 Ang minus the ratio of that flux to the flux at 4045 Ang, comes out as 3.00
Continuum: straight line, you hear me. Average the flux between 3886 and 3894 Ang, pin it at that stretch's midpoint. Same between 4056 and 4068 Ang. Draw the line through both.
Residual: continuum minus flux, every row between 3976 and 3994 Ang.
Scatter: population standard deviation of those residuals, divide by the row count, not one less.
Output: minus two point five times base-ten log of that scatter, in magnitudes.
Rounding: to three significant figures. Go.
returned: 1.33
